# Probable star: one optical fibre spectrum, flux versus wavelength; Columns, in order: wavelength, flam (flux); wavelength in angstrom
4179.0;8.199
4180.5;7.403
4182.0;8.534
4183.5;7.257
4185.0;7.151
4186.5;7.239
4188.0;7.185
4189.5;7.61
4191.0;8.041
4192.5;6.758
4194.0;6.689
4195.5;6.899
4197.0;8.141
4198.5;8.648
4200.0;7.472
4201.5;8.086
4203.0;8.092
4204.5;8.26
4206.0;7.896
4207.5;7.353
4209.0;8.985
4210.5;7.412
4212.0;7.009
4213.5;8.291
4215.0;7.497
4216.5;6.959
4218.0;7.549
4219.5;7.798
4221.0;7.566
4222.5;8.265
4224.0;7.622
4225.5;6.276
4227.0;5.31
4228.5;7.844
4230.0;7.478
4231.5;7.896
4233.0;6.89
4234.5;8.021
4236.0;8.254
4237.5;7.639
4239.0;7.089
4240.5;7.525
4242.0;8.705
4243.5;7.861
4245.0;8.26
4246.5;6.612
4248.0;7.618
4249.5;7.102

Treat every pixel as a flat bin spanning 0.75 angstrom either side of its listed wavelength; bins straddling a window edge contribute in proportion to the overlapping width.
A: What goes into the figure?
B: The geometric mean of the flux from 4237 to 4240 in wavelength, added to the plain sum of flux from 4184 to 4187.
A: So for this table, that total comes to 21.7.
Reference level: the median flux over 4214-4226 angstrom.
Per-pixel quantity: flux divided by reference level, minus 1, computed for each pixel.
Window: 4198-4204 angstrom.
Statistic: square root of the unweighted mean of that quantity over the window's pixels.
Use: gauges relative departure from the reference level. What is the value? 0.26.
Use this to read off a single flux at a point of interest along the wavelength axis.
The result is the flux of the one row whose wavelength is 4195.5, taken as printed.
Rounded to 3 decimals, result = 6.899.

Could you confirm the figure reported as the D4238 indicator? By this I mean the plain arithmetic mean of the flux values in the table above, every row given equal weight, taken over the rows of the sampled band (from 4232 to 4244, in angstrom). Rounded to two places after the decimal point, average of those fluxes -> 7.75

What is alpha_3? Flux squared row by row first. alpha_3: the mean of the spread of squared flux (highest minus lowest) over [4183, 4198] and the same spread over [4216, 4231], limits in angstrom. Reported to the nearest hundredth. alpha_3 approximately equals 30.82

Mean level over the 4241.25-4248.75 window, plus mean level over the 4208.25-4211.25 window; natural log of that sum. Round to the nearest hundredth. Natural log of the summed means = 2.77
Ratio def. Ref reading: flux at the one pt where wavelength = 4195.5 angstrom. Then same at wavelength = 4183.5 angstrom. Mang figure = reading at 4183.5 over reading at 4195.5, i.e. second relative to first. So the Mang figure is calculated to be 1.05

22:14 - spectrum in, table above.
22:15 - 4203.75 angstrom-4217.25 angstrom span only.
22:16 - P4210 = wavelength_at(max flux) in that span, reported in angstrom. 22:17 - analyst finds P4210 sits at 4209.0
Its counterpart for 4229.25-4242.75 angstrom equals 4242.0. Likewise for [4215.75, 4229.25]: 4222.5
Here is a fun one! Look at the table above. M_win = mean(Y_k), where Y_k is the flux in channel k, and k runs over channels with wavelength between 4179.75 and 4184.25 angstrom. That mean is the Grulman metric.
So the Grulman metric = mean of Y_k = 7.7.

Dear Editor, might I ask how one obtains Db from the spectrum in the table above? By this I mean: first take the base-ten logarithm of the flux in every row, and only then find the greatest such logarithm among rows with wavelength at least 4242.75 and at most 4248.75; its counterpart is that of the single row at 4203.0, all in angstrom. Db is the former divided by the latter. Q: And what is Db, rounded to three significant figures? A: 1.01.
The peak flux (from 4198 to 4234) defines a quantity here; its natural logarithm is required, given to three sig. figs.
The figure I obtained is 2.20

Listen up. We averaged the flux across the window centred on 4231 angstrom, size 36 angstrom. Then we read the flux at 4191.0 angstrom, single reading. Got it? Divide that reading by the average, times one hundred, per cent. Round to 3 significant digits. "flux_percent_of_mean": 107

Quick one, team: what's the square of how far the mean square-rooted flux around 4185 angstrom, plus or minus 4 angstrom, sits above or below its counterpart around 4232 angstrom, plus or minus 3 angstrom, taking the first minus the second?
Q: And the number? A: 0.0003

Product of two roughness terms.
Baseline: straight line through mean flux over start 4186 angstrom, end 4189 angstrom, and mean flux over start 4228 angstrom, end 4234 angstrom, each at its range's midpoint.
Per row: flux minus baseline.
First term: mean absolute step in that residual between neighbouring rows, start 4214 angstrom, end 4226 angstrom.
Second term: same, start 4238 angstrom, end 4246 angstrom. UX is 0.44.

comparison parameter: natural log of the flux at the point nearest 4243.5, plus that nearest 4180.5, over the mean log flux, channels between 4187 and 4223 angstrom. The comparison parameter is 1.996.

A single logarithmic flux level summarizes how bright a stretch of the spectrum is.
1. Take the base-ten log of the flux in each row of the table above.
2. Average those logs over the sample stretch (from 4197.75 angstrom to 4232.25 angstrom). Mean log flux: 0.880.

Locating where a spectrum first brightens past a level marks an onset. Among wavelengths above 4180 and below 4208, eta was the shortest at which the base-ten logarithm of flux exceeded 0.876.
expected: 4182.0 angstrom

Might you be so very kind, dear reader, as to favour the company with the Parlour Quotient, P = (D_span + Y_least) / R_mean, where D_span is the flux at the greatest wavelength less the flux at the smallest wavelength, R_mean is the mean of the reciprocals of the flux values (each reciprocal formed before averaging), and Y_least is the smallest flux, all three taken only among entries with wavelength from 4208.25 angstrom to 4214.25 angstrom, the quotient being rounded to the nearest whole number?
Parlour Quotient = 50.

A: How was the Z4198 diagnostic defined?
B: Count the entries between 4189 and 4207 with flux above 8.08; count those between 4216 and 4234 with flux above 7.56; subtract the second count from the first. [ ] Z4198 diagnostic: -1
